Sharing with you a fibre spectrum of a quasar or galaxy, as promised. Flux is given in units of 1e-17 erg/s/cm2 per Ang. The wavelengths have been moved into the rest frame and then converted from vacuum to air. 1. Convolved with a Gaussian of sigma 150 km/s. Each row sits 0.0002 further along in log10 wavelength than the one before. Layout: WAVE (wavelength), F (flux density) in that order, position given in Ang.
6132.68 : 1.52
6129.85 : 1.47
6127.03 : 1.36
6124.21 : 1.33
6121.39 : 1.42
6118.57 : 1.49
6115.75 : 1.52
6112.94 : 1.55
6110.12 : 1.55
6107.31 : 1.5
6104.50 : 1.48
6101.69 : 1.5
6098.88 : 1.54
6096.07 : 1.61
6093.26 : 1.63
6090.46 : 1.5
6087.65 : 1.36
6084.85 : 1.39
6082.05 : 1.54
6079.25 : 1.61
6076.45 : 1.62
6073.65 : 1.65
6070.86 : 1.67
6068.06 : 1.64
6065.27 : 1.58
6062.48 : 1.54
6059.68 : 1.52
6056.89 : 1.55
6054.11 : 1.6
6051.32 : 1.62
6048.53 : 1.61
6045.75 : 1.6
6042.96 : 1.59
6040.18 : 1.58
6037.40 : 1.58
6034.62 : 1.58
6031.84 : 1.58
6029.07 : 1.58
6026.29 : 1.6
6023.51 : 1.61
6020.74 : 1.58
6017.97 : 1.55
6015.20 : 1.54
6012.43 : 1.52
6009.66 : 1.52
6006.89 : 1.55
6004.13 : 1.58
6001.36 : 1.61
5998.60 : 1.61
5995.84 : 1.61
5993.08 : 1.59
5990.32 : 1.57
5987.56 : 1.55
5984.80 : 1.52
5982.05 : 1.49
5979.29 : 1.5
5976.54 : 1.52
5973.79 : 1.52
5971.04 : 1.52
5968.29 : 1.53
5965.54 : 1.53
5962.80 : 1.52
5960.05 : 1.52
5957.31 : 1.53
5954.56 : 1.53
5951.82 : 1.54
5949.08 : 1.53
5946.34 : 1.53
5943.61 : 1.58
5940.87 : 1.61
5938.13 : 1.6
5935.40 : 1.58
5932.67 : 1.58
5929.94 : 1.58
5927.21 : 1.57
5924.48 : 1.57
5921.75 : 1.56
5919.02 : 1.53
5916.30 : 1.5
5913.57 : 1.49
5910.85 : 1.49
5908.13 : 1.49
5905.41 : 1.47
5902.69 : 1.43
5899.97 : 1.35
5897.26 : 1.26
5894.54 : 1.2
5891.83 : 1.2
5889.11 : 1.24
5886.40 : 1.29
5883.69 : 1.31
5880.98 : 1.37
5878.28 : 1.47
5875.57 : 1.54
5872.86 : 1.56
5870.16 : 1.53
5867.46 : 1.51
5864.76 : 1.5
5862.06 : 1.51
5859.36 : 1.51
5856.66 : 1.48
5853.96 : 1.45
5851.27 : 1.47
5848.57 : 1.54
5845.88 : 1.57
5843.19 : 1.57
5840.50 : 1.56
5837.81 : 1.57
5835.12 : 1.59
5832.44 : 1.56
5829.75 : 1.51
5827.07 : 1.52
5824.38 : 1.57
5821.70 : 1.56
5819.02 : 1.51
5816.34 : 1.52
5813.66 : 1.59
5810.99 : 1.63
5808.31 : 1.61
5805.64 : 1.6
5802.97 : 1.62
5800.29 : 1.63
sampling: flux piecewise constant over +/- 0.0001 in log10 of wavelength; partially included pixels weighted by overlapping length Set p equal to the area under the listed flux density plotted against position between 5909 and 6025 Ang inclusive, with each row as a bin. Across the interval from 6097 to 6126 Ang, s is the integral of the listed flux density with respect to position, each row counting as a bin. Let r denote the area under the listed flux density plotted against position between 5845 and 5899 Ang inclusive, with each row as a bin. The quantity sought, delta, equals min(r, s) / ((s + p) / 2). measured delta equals 0.39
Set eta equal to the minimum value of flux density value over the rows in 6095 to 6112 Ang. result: 1.48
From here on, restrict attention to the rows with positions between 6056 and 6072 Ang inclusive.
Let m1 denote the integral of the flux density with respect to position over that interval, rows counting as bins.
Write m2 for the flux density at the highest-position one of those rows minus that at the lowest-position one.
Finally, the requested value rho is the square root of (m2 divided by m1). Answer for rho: 0.07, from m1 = 25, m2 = 0.12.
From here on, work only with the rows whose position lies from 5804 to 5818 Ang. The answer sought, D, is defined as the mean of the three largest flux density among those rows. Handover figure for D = 1.61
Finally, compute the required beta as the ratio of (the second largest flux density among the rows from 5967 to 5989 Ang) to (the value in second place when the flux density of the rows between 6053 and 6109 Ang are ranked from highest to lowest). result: 0.93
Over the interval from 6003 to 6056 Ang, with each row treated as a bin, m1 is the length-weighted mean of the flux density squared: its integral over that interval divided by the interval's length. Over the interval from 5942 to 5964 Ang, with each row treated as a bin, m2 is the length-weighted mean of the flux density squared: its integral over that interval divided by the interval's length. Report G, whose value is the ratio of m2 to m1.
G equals 0.95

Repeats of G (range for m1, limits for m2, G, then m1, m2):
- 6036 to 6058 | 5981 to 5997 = 0.96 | 2.53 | 2.42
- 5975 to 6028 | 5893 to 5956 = 0.93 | 2.43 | 2.27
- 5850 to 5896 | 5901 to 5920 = 1.08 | 2.03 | 2.20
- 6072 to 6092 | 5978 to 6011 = 1.04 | 2.34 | 2.43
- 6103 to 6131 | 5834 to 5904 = 0.97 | 2.16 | 2.10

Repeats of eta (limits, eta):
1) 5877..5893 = 1.2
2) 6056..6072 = 1.52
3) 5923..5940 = 1.57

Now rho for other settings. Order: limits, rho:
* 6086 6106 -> 0.06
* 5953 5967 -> 0.00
